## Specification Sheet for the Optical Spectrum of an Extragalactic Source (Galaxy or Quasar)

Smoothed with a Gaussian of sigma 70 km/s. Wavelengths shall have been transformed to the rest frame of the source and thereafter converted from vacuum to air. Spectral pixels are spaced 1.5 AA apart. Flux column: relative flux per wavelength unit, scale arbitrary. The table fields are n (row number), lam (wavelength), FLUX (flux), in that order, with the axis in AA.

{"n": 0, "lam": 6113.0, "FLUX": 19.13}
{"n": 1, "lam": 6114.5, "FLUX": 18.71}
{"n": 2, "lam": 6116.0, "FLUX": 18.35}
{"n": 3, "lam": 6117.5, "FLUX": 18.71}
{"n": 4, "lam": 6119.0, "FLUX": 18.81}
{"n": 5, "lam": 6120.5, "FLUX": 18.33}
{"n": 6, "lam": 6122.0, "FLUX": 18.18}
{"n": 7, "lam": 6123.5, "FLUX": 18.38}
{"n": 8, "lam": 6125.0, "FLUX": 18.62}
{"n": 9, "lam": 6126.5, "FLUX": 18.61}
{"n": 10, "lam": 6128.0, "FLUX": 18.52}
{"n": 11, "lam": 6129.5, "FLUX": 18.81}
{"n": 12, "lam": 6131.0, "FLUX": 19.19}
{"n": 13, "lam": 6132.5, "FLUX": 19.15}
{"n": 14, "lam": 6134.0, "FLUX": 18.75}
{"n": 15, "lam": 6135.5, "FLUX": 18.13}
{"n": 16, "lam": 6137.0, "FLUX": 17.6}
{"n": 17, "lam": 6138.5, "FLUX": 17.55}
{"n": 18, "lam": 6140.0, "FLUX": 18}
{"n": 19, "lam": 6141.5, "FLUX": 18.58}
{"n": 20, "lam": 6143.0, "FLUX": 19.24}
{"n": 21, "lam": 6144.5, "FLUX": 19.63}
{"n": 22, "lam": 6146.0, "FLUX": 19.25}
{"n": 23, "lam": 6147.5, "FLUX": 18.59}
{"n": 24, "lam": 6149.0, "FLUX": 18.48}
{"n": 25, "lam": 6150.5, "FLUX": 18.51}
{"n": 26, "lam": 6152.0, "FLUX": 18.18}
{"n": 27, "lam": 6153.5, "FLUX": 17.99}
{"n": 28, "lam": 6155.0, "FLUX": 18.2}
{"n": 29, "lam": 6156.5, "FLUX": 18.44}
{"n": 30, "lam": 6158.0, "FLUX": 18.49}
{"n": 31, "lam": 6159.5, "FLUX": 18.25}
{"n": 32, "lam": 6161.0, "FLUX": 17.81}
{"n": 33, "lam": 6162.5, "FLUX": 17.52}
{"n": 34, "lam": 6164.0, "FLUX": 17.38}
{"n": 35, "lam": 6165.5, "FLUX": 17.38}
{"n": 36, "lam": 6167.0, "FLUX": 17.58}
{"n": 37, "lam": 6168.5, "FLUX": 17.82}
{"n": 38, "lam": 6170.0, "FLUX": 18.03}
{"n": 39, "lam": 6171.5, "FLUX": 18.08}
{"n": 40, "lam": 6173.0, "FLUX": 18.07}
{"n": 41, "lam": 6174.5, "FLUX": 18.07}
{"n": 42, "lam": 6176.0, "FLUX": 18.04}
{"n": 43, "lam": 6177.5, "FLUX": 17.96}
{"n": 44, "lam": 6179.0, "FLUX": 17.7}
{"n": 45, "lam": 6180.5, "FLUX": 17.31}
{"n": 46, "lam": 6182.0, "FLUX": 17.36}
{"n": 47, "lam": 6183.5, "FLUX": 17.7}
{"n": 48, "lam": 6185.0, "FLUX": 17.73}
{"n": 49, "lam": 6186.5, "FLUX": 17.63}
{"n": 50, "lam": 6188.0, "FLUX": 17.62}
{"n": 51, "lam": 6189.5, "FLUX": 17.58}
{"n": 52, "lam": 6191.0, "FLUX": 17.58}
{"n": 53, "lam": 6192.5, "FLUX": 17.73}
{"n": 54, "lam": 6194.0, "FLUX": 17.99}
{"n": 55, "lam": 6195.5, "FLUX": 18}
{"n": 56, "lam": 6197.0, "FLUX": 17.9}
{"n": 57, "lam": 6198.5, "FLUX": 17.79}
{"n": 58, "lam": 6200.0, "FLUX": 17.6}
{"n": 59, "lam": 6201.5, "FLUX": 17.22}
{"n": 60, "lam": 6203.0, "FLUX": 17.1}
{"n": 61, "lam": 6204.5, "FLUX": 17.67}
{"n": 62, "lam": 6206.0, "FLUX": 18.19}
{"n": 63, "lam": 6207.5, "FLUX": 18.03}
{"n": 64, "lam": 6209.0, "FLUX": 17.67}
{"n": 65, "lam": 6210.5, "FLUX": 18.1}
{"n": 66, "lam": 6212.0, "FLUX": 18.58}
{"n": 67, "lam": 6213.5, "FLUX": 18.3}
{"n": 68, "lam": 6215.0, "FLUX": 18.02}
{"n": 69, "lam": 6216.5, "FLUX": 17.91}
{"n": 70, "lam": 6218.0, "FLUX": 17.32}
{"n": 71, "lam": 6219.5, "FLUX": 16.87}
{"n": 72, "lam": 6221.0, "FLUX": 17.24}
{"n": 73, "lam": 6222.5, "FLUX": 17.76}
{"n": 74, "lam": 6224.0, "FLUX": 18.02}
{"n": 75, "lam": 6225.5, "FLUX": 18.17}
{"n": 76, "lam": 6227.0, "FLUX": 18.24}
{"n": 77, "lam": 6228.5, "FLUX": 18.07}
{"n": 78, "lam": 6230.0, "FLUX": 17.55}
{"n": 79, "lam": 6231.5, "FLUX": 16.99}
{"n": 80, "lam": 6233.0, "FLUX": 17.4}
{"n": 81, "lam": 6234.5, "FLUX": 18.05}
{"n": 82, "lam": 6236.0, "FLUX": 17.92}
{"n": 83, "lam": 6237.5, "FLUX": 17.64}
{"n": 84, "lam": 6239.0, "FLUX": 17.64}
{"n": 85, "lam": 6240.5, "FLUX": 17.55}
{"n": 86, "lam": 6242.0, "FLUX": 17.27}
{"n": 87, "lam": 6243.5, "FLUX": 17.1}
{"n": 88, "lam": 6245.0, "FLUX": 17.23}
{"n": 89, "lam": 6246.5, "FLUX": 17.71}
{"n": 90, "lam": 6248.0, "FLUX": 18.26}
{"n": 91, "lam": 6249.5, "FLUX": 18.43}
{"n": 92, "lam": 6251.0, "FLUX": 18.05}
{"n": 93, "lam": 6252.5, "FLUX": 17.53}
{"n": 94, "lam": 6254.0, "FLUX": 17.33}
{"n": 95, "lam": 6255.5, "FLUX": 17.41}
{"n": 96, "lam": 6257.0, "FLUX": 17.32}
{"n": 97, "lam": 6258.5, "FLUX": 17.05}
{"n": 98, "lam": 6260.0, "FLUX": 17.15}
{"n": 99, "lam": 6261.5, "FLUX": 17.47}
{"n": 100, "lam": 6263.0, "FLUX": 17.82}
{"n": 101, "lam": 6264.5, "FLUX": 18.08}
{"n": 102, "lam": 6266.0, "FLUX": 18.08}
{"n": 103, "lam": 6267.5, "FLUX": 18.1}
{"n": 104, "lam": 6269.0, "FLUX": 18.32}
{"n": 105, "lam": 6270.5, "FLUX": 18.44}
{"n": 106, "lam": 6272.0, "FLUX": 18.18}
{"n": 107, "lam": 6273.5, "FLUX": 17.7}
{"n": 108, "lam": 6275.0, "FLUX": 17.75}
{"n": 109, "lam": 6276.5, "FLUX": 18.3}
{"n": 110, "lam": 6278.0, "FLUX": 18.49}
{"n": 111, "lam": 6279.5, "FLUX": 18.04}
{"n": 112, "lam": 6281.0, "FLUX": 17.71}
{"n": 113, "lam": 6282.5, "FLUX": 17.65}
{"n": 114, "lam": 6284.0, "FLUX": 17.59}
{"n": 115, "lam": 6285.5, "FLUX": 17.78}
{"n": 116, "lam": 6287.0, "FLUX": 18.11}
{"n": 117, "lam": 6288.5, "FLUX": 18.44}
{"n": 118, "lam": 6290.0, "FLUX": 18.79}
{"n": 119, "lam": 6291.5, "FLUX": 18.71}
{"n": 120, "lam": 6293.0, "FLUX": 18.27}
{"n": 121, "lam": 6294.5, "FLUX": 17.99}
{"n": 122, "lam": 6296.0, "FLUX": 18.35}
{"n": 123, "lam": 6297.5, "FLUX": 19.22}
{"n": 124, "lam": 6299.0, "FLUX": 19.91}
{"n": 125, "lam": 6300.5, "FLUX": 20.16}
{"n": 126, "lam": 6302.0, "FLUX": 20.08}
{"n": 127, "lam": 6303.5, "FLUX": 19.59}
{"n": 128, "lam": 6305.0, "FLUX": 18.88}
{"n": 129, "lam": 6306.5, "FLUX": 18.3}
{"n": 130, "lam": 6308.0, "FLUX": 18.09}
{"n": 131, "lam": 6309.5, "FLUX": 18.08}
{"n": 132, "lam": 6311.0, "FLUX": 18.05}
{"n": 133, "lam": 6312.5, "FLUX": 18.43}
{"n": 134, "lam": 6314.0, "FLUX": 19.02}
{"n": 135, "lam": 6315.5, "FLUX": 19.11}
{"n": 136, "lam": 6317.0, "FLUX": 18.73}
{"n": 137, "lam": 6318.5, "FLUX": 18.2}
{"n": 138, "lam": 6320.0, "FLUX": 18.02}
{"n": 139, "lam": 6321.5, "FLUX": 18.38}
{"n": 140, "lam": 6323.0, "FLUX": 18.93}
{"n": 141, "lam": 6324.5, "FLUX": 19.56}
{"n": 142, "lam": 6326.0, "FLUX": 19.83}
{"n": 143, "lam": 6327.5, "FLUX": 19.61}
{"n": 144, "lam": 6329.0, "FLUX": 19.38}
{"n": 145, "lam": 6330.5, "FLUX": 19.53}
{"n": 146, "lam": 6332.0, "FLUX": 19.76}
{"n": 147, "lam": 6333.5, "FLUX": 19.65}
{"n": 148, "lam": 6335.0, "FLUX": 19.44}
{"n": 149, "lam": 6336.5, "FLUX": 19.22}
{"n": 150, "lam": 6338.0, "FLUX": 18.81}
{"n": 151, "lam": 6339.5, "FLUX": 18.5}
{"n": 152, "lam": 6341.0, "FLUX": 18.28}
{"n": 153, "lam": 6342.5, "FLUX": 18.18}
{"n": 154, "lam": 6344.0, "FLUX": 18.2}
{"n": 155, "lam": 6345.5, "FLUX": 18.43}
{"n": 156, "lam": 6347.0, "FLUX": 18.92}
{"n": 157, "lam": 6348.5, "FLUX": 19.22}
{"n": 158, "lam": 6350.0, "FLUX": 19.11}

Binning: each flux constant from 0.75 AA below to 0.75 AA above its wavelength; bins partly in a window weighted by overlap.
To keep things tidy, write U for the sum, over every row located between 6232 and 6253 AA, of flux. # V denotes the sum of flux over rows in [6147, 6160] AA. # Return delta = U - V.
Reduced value 83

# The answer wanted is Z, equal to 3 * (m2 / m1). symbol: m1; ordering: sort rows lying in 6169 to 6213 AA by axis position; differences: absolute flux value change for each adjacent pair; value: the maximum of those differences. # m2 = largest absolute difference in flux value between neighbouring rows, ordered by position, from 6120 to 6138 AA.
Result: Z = 3.3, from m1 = 0.57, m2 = 0.62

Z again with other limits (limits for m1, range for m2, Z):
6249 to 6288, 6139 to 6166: 3.6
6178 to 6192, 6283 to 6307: 6.7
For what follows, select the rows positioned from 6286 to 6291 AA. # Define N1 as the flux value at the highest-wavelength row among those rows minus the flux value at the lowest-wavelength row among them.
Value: 0.7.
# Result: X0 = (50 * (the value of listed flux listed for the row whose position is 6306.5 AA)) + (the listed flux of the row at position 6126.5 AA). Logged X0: 934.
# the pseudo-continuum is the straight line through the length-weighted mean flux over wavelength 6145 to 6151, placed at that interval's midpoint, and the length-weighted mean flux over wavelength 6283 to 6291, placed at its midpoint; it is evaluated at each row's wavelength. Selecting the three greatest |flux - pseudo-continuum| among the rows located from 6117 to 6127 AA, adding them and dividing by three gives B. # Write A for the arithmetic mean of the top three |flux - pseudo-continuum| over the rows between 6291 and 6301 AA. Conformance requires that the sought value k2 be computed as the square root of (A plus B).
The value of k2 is 1.50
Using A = 1.7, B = 0.6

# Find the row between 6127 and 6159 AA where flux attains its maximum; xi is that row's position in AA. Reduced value 6144.5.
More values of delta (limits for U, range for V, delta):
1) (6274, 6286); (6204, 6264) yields -565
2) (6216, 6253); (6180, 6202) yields 177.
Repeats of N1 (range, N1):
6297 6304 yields 0.4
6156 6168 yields -0.9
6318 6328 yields 1.4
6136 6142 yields 1.0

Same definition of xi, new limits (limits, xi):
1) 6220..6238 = 6227.0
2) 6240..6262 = 6249.5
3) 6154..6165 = 6158.0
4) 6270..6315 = 6300.5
